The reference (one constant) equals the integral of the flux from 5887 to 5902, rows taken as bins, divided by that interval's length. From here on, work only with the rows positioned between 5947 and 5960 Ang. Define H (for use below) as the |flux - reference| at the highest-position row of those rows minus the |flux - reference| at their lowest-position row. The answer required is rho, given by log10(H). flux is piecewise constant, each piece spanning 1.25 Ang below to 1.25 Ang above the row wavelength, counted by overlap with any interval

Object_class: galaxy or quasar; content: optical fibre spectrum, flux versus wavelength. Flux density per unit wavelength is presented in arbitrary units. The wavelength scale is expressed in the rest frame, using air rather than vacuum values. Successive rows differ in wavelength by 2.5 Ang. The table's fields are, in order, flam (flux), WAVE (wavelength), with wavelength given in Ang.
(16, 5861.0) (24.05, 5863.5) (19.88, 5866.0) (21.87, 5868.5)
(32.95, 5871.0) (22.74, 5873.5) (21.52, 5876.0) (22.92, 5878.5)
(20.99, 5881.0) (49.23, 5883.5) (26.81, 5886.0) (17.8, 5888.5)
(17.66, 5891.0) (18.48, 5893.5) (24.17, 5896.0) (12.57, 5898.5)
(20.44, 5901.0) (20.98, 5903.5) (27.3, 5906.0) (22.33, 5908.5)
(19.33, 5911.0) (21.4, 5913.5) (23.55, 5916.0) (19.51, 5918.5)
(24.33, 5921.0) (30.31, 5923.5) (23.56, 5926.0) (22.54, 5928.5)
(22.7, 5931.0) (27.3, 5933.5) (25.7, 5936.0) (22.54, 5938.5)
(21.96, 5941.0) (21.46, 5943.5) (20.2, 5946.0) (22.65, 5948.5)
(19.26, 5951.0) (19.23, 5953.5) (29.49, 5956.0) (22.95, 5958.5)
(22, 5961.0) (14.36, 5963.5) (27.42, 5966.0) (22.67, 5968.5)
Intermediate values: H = 0.3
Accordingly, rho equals -0.52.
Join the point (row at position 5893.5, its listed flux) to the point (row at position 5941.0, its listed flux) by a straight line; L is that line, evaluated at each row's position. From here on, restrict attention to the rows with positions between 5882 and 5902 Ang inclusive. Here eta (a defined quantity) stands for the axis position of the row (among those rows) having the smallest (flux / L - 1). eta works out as 5898.5 Ang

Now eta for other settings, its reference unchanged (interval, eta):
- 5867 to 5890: 5888.5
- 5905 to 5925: 5918.5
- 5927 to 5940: 5938.5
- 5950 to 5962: 5953.5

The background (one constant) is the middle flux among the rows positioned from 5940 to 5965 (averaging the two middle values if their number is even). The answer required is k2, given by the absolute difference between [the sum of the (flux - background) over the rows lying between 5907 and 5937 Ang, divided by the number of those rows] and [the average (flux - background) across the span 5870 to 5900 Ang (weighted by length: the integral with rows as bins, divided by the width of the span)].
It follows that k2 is 0.3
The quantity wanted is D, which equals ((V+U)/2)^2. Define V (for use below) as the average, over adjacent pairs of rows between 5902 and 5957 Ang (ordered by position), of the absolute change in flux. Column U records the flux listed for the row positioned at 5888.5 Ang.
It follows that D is 111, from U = 17.8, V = 3.29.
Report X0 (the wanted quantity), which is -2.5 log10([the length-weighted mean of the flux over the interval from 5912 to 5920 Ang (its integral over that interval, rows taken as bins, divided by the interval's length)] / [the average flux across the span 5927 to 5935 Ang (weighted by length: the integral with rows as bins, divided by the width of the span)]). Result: 0.13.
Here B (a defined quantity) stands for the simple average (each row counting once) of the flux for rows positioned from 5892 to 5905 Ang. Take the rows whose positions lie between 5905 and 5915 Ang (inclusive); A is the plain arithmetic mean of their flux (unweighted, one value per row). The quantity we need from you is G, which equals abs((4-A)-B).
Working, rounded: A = 22.6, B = 19.3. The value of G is 37.9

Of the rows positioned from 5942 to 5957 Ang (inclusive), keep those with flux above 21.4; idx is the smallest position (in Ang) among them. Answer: 5943.5 Ang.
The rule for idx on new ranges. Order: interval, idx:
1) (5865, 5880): 5868.5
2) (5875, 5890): 5876.0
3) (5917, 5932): 5921.0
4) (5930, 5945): 5931.0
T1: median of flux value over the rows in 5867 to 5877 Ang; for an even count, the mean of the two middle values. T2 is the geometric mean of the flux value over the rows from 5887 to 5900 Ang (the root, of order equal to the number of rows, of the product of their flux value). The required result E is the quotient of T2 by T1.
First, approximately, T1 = 22.3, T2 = 17.8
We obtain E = 0.80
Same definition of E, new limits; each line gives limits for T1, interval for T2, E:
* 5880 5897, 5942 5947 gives 0.99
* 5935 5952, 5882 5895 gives 1.08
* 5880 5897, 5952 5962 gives 1.10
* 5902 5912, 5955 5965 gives 0.99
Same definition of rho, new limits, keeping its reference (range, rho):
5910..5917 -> 0.63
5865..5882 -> 0.05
